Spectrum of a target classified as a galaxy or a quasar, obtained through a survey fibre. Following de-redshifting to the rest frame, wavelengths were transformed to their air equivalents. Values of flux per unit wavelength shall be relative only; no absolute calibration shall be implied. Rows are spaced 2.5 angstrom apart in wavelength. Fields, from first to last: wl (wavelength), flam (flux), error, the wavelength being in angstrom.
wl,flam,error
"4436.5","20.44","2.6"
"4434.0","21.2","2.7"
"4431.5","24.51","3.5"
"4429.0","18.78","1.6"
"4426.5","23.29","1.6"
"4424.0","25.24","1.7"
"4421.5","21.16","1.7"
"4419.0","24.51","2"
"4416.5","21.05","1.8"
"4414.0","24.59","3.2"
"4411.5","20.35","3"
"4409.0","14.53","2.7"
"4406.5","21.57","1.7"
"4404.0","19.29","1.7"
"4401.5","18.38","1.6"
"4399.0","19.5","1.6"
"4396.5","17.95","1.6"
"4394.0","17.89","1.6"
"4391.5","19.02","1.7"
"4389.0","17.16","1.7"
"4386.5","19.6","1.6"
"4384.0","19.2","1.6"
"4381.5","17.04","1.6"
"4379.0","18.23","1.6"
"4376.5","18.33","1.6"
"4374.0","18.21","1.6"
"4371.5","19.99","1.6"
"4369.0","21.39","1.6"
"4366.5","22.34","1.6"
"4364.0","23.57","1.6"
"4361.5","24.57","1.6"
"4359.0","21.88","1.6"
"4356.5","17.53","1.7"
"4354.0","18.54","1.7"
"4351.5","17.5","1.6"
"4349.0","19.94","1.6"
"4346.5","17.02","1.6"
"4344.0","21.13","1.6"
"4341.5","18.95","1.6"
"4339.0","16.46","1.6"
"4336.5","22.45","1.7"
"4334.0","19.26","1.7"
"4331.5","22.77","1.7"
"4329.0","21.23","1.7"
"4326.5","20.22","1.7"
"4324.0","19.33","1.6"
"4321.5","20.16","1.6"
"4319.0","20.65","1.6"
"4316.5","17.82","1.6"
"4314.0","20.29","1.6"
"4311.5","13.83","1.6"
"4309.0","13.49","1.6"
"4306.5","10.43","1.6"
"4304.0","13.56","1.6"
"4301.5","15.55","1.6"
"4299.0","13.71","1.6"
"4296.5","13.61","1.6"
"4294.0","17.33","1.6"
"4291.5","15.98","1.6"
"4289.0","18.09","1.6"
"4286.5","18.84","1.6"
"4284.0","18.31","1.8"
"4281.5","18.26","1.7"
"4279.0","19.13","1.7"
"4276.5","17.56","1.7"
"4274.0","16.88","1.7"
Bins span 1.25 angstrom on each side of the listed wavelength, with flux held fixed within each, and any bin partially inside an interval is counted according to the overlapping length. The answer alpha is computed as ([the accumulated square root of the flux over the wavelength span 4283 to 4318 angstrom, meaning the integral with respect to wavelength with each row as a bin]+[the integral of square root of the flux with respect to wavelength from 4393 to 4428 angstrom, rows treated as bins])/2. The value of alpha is 149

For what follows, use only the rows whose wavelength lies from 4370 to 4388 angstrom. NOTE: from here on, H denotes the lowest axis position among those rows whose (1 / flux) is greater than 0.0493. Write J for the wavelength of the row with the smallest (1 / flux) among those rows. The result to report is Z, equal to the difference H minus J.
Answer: 0.0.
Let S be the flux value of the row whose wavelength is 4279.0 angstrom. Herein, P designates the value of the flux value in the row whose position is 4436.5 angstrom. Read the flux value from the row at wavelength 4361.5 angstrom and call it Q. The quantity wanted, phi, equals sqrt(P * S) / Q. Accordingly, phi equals 0.80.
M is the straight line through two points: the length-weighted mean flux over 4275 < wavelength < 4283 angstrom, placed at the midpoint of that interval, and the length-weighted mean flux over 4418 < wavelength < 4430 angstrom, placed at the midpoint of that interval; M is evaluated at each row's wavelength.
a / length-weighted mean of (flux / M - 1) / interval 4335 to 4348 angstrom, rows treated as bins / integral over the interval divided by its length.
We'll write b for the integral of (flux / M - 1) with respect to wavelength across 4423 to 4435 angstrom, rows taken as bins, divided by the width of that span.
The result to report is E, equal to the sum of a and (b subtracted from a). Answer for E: -0.08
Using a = -0.05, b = -0.01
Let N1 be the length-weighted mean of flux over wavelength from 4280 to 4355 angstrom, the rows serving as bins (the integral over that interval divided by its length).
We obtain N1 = 17.8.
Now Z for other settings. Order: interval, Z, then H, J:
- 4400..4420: -12.5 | 4401.5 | 4414.0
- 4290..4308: -2.5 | 4291.5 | 4294.0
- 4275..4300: -2.5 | 4276.5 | 4279.0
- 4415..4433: 5.0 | 4429.0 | 4424.0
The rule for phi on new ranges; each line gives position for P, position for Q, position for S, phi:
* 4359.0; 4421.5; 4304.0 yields 0.81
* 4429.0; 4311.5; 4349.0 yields 1.40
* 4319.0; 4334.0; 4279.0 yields 1.03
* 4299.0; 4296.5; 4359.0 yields 1.27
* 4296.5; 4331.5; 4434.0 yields 0.75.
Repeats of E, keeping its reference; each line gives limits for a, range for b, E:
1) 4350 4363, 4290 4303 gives 0.14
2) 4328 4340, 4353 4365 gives 0.03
